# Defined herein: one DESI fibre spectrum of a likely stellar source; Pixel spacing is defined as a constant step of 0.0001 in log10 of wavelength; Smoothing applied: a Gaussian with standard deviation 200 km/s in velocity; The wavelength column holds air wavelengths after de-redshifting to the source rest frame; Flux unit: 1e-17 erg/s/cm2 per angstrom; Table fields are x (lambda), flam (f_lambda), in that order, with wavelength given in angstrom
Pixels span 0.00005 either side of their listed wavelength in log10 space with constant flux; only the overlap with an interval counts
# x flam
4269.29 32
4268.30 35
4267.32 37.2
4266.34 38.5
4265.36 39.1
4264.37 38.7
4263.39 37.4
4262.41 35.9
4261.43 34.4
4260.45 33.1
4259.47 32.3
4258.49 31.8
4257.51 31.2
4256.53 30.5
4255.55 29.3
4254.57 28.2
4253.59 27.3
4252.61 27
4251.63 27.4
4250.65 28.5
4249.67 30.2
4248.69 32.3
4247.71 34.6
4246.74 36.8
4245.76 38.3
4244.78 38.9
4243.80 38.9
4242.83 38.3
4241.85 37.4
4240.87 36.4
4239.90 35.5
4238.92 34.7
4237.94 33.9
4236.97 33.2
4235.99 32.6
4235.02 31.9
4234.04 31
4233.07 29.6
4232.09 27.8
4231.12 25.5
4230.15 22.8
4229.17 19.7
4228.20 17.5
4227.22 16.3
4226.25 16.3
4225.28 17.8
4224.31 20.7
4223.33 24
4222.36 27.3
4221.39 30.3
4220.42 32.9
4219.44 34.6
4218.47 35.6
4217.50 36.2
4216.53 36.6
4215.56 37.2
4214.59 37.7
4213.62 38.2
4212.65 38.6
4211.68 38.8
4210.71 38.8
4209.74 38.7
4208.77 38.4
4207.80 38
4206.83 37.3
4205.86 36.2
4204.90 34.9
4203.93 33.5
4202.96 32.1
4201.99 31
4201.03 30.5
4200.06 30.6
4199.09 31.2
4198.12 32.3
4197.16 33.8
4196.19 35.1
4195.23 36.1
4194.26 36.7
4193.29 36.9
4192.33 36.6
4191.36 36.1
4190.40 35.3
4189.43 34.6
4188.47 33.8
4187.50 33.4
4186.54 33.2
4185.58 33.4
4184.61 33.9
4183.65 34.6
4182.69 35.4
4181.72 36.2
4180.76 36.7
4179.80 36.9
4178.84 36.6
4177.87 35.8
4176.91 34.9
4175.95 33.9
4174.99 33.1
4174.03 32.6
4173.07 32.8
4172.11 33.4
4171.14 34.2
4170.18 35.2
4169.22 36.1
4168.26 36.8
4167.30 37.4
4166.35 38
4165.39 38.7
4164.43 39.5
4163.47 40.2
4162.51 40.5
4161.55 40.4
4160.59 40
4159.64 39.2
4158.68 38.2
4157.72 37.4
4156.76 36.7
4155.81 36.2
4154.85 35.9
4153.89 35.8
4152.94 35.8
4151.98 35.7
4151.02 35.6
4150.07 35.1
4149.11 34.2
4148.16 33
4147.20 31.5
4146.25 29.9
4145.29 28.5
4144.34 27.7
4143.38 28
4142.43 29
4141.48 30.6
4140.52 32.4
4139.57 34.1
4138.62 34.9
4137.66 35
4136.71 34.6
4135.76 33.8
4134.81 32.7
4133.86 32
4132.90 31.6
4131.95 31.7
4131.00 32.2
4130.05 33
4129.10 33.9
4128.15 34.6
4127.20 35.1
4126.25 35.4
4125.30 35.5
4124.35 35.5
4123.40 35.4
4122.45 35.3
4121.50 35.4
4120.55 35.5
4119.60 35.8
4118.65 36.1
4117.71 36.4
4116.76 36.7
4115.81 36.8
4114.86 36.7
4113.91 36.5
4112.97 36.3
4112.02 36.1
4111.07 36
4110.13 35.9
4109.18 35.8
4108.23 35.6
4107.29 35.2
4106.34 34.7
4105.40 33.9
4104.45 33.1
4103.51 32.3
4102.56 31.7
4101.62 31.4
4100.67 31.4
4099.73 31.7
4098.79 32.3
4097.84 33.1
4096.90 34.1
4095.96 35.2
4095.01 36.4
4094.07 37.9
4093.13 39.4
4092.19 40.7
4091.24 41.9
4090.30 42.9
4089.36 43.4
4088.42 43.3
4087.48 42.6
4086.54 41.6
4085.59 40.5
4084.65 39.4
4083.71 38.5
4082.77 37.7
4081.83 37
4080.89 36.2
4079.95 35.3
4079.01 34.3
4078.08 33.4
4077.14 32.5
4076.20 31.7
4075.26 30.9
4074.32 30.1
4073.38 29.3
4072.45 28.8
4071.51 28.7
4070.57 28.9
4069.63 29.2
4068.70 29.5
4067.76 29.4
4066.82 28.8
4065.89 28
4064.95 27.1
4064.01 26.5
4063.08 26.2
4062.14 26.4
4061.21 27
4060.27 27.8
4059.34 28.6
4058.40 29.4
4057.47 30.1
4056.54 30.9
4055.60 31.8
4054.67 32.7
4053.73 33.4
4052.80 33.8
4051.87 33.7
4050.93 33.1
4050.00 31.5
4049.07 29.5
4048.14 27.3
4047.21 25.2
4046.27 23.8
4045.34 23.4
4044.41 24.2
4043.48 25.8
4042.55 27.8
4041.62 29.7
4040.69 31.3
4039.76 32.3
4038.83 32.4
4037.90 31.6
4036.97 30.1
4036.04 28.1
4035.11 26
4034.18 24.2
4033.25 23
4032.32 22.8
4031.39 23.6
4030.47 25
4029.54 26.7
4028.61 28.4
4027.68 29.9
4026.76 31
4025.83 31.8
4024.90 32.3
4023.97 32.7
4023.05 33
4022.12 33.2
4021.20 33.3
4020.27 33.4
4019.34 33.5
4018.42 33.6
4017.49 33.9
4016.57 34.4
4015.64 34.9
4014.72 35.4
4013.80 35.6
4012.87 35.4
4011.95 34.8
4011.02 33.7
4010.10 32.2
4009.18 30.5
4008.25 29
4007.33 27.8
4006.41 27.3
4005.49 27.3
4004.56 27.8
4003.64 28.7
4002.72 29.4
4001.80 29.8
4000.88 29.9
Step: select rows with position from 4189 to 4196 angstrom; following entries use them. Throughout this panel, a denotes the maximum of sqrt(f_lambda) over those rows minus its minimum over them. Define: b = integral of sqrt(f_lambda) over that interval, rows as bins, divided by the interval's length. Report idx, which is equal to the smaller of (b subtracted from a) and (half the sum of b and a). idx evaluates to -5.8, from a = 0.2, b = 6.00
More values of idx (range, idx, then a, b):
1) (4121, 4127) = -5.9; 0.0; 5.95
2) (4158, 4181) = -5.4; 0.7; 6.06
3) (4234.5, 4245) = -5.4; 0.6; 5.95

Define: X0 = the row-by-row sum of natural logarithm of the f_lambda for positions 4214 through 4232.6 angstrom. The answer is 62.0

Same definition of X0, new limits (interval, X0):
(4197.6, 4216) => 67.7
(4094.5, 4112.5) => 67.0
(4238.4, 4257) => 66.4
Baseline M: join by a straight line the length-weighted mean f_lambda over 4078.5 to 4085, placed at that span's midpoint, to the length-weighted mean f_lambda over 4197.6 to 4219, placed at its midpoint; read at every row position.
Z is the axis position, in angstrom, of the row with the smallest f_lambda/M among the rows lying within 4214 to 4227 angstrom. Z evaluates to 4226.25 angstrom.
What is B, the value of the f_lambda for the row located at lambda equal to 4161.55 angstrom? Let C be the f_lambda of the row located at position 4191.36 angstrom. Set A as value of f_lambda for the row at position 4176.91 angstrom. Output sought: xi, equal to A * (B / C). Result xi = 39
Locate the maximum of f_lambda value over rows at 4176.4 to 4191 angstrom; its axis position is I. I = 4179.80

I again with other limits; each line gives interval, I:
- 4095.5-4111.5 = 4111.07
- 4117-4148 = 4117.71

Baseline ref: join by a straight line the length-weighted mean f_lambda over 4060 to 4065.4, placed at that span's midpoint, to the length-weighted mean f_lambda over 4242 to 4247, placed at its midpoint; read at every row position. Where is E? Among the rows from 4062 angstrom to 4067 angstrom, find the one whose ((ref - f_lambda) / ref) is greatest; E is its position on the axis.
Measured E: 4063.08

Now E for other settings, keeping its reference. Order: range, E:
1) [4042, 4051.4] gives 4045.34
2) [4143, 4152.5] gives 4144.34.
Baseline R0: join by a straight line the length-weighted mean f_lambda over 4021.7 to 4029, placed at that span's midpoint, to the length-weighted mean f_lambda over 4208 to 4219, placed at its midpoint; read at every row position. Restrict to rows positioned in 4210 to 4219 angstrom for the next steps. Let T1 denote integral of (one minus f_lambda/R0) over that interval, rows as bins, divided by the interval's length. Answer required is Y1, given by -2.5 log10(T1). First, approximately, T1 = 0.01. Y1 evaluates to 5.7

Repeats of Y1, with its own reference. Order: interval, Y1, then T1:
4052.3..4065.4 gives 2.5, 0.10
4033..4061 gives 2.5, 0.10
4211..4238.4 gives 1.6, 0.22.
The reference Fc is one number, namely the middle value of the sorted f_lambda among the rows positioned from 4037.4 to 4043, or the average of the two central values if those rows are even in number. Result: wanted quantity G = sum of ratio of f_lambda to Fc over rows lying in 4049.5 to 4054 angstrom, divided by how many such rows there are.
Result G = 1.05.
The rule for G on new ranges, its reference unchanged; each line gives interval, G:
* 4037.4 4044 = 0.96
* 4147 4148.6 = 1.03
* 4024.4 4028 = 0.99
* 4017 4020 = 1.07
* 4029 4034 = 0.77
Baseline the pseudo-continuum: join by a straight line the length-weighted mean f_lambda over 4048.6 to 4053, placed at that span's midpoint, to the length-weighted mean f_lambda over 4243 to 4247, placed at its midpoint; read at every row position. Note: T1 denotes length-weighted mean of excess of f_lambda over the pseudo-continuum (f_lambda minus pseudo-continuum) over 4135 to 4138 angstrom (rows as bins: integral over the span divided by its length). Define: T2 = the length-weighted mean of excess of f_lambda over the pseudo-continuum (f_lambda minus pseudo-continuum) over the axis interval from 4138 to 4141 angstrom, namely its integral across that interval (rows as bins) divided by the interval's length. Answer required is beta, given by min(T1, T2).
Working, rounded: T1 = -1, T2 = -1.2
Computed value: -1.2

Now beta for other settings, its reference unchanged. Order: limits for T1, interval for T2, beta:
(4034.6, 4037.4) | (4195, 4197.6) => -3.8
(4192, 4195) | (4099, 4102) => -2.2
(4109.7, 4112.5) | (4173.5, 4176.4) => -2.9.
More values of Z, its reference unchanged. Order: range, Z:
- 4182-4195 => 4186.54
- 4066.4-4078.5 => 4071.51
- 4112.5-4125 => 4122.45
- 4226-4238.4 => 4226.25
